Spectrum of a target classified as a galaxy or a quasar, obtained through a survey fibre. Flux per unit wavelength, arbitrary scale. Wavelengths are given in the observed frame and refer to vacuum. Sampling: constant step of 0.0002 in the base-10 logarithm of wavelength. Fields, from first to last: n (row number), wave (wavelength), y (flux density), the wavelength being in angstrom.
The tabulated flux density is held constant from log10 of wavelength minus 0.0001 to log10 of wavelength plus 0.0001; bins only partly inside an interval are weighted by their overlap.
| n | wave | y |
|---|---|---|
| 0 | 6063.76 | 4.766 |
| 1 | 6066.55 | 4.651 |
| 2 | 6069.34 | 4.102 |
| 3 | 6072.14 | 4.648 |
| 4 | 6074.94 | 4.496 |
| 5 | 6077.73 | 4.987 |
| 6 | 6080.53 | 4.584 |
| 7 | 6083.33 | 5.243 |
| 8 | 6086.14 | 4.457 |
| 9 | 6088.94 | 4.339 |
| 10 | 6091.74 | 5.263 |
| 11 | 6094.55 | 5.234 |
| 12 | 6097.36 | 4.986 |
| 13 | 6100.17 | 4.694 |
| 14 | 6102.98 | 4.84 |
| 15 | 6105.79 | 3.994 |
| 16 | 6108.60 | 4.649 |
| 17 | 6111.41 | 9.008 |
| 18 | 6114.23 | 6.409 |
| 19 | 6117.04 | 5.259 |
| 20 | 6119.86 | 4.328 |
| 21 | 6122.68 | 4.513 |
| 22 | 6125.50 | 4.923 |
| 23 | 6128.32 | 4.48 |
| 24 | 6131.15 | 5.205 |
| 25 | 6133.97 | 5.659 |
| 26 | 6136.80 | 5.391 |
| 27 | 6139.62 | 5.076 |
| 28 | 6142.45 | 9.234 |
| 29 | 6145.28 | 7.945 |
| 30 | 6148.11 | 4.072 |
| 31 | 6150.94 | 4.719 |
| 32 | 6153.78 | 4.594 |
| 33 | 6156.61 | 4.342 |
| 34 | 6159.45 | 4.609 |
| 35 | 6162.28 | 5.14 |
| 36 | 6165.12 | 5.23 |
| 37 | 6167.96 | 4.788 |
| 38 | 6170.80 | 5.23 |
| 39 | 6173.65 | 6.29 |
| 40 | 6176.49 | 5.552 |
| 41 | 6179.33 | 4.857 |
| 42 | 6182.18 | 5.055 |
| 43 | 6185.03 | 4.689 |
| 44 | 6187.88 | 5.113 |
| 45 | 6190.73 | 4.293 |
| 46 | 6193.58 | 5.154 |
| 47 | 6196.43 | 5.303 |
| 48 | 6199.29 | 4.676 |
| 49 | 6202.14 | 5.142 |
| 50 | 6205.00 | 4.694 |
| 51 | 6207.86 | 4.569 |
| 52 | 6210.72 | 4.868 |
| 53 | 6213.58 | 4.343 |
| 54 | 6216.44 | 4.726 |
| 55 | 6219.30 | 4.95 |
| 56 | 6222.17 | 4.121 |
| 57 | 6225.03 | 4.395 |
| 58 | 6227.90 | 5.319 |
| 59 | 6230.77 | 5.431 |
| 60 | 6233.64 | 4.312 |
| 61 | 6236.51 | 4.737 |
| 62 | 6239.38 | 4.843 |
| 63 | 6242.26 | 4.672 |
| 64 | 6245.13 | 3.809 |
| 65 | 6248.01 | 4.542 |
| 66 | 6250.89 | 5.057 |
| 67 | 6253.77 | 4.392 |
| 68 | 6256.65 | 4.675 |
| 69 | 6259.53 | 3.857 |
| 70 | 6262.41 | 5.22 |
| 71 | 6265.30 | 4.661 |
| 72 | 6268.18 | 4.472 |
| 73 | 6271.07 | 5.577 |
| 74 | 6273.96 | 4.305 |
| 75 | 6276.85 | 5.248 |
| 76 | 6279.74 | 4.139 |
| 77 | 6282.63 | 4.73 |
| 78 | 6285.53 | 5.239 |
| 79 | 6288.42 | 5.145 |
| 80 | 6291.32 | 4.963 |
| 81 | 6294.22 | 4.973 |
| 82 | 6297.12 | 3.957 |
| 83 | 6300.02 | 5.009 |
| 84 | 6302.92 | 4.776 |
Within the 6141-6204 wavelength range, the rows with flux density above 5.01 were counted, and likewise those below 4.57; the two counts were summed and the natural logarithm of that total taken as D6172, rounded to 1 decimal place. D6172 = 2.7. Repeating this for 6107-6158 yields 2.6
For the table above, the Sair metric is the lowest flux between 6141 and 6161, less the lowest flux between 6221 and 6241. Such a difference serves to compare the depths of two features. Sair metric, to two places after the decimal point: -0.05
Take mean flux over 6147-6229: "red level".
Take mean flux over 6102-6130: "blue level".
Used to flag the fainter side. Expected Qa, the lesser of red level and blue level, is 4.86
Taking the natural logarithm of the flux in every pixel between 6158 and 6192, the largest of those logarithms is 1.84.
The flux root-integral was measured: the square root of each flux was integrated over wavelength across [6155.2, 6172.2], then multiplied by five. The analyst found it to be 188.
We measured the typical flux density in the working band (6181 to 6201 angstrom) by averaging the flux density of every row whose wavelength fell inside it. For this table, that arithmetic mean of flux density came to 4.90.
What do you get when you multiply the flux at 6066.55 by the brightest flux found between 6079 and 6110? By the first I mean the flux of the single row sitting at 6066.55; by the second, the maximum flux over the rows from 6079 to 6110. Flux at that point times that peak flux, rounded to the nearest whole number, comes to 24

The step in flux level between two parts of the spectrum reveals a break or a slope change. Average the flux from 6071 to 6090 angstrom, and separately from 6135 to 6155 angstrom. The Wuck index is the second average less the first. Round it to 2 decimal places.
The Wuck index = 1.18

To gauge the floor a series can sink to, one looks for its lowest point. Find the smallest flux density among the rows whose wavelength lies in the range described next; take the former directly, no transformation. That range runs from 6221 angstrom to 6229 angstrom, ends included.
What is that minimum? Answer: 4.121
